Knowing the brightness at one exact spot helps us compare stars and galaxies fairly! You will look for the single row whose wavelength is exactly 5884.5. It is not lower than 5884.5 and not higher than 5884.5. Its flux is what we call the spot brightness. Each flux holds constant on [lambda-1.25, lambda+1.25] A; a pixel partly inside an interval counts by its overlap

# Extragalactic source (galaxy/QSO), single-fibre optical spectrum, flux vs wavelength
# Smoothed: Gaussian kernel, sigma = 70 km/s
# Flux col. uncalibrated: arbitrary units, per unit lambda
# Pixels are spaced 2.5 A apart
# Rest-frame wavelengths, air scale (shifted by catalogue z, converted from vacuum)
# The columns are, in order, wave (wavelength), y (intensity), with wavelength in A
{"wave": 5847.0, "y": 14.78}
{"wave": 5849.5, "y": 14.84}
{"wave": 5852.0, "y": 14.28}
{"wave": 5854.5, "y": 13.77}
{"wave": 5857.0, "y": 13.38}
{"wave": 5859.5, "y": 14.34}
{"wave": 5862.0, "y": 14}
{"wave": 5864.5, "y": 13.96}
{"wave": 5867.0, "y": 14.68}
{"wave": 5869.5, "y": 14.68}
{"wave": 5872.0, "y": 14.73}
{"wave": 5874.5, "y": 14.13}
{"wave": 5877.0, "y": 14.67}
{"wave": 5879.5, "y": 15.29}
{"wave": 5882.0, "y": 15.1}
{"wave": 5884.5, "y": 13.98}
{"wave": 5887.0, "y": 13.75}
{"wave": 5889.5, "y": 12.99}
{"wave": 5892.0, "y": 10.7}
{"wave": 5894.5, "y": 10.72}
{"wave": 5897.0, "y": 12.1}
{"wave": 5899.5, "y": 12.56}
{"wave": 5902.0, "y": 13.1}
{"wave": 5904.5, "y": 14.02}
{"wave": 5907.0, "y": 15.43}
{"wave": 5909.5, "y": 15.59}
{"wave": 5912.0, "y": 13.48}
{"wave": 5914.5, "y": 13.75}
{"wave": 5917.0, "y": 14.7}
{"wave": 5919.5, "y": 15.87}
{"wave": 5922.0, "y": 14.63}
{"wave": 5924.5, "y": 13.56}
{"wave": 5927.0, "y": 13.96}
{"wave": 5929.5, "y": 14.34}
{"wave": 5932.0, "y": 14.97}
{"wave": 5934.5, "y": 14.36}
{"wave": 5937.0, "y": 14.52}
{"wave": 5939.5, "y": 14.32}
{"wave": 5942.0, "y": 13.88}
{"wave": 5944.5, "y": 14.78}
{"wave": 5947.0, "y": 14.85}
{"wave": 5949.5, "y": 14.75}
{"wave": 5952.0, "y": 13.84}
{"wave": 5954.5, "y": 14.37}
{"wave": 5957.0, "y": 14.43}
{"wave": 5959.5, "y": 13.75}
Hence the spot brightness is 13.98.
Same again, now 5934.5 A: 14.36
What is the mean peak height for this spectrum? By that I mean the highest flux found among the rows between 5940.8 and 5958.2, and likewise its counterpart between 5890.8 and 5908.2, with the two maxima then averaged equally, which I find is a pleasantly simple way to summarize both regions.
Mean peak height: 15.1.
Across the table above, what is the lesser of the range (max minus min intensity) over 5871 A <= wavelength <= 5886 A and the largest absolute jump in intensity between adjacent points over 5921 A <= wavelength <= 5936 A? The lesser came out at 1.1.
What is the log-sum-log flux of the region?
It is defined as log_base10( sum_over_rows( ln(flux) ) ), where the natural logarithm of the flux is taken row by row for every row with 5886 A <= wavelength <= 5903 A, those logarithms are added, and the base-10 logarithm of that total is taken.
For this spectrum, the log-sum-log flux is 1.24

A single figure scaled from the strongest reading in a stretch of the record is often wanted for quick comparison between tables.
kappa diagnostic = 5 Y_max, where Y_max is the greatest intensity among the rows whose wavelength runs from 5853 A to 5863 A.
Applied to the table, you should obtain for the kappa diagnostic 72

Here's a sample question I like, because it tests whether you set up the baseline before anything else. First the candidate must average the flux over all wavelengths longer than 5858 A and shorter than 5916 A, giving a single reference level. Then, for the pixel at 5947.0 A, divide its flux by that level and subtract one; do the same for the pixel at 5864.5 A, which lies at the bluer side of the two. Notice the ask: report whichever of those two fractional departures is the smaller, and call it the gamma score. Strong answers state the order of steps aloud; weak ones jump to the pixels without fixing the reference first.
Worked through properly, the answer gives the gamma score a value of 0.010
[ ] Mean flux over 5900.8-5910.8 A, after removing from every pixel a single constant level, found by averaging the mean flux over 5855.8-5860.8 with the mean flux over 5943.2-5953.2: 0.33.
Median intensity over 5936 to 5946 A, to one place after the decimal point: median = 14.4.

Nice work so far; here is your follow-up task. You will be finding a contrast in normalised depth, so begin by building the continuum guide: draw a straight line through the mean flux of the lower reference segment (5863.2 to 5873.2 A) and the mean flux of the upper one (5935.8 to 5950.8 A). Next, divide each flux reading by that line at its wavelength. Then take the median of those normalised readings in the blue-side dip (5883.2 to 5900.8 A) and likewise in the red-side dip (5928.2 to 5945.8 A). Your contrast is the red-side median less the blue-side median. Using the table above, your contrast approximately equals 0.12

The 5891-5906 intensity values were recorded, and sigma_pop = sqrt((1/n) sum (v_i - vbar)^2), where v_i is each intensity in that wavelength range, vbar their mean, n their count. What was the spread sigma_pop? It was 1.2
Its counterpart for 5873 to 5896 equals 1.6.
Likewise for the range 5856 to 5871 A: 0.5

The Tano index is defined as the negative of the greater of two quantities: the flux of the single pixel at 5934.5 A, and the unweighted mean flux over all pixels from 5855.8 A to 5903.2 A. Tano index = -14.36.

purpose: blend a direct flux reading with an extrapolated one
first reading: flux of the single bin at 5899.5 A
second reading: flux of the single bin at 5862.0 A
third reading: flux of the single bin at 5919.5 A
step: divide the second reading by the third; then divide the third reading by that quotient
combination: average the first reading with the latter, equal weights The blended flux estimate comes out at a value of 15.3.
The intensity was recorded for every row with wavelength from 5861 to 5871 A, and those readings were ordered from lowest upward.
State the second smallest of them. 14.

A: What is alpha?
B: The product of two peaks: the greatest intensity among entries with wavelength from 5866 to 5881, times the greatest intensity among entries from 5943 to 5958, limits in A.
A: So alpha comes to 227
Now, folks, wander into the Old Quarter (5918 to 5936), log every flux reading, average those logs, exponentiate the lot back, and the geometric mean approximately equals 14.5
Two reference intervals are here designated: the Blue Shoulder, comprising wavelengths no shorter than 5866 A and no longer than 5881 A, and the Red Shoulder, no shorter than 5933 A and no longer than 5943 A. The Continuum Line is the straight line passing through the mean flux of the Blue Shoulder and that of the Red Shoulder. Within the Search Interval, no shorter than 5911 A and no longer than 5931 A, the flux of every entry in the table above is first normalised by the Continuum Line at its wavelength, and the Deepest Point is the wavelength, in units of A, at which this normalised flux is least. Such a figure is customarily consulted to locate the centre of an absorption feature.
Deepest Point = 5912.0 A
